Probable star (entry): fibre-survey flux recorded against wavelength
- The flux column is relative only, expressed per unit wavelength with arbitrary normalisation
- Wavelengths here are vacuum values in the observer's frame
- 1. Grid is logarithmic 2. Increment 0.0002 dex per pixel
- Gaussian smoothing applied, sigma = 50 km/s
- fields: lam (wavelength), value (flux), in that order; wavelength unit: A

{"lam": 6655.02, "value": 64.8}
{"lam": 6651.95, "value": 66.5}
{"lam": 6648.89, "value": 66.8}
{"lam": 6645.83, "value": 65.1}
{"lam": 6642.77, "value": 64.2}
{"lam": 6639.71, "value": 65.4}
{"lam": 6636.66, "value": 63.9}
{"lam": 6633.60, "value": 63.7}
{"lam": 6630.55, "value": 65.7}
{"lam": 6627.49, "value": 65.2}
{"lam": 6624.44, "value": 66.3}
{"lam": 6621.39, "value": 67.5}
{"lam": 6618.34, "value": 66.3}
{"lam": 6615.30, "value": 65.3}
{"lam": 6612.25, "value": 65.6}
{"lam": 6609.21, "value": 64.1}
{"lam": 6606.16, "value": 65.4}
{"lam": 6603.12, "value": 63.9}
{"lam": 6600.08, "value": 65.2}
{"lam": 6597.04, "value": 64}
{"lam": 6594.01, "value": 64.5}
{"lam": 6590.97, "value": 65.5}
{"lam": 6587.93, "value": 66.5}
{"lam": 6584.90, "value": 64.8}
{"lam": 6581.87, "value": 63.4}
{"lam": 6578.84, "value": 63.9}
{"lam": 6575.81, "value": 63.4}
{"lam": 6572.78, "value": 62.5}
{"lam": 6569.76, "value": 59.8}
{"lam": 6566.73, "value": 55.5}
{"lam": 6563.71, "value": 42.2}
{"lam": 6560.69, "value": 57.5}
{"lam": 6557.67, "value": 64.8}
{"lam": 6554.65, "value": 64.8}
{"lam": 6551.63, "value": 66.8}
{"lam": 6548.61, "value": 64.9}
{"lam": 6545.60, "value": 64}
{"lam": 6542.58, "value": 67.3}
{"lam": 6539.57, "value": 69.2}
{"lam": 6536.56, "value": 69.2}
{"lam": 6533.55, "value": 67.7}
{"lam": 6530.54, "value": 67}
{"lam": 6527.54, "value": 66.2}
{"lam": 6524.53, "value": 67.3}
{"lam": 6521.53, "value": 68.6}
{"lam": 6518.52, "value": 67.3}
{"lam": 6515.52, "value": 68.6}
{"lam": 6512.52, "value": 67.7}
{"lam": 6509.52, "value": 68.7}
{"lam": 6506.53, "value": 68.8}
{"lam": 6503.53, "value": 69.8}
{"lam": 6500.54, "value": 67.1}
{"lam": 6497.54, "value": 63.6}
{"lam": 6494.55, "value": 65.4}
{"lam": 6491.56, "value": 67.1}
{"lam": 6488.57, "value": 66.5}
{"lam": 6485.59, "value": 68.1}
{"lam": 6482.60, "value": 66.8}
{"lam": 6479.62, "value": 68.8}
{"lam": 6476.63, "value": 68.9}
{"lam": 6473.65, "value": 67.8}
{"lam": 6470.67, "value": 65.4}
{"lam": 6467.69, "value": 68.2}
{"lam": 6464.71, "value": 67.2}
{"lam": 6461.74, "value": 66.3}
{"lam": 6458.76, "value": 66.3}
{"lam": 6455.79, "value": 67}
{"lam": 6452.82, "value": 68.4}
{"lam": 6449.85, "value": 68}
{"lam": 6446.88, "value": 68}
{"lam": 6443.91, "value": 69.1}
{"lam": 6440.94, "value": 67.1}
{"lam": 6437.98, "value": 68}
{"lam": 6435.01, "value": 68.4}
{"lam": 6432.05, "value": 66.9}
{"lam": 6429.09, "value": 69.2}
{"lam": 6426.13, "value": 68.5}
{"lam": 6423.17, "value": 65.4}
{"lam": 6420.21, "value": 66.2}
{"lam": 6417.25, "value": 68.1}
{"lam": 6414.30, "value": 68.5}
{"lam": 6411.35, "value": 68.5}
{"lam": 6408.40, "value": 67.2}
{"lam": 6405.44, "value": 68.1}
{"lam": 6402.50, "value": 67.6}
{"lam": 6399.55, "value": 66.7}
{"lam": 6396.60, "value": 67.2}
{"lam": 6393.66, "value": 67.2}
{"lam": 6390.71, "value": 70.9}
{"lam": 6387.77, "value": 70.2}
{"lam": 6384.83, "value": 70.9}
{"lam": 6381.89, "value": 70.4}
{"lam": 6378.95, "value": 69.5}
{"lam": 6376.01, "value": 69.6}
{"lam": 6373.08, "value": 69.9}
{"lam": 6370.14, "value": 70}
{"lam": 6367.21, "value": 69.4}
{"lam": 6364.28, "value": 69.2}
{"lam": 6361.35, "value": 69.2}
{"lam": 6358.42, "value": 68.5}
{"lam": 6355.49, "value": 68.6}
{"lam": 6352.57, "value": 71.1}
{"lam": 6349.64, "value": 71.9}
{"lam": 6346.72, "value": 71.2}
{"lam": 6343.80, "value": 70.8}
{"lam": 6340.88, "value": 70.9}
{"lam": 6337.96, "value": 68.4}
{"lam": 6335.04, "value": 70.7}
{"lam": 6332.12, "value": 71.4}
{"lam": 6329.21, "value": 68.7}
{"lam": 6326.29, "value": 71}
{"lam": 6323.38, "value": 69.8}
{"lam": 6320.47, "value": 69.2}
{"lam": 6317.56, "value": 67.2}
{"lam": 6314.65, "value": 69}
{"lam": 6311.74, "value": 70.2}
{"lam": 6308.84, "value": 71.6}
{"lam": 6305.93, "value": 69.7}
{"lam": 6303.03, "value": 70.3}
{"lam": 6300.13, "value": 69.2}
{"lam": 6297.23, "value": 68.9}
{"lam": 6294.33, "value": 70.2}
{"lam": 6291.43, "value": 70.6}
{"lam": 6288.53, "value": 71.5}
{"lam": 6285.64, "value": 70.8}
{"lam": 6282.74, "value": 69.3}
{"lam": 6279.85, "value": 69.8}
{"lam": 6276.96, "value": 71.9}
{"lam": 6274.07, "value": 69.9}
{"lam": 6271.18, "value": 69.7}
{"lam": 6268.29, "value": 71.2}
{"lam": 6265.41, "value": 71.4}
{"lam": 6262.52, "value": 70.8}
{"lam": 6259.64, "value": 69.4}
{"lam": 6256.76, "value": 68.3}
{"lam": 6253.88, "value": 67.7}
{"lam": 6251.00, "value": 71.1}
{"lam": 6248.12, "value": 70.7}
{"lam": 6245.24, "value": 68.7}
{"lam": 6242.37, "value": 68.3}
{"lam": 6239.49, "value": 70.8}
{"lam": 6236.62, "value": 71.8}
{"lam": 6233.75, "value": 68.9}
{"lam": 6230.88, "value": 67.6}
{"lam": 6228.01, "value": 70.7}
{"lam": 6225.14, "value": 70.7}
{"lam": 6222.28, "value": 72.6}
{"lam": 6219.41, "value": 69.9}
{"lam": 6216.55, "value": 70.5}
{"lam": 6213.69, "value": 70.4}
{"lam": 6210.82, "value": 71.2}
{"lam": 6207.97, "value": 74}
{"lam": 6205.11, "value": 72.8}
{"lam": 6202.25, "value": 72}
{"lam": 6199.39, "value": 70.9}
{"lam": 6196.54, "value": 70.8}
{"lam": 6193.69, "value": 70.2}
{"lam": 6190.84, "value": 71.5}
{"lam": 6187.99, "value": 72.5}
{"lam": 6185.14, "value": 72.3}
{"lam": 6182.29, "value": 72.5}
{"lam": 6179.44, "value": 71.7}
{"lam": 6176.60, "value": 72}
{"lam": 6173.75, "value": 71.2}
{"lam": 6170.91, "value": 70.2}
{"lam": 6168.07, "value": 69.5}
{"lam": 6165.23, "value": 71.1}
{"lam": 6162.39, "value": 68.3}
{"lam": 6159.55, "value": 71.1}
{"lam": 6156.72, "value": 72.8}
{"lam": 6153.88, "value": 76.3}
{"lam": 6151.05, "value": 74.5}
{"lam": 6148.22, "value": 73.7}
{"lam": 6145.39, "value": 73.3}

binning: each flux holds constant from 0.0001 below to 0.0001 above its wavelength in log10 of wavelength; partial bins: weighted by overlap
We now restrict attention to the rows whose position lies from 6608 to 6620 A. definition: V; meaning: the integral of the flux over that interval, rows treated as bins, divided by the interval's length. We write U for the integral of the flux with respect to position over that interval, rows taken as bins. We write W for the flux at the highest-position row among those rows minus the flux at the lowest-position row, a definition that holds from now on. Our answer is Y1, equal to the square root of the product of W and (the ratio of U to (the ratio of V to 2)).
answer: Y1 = 7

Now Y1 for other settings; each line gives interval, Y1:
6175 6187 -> 3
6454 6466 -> 2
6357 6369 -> 5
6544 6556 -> 4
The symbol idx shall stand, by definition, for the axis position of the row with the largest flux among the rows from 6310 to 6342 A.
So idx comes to 6332.12 A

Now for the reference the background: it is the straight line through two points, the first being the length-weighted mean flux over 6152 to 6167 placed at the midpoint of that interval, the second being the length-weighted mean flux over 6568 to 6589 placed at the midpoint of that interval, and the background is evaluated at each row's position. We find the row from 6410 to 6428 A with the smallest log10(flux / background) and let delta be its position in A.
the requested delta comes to 6423.17 A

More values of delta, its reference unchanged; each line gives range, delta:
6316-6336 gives 6317.56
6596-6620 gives 6597.04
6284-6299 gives 6297.23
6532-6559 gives 6545.60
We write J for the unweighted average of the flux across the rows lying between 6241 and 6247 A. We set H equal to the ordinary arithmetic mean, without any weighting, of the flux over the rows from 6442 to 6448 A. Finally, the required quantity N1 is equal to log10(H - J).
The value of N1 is -1.3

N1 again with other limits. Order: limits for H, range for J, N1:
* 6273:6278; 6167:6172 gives 0.0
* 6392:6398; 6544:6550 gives 0.4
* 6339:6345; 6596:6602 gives 0.8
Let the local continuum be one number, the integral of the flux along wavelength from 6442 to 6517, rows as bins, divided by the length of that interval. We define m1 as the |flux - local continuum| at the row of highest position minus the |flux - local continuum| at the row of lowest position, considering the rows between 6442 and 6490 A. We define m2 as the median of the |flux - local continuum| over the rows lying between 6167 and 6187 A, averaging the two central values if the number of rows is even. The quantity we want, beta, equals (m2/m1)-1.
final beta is -8.1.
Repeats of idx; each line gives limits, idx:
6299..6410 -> 6349.64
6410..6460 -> 6429.09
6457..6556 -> 6503.53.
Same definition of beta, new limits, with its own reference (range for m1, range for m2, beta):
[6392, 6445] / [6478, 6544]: -0.2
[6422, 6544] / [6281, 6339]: -2.3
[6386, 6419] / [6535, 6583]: -2.7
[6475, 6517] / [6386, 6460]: -3.7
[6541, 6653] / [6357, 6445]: 0.4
